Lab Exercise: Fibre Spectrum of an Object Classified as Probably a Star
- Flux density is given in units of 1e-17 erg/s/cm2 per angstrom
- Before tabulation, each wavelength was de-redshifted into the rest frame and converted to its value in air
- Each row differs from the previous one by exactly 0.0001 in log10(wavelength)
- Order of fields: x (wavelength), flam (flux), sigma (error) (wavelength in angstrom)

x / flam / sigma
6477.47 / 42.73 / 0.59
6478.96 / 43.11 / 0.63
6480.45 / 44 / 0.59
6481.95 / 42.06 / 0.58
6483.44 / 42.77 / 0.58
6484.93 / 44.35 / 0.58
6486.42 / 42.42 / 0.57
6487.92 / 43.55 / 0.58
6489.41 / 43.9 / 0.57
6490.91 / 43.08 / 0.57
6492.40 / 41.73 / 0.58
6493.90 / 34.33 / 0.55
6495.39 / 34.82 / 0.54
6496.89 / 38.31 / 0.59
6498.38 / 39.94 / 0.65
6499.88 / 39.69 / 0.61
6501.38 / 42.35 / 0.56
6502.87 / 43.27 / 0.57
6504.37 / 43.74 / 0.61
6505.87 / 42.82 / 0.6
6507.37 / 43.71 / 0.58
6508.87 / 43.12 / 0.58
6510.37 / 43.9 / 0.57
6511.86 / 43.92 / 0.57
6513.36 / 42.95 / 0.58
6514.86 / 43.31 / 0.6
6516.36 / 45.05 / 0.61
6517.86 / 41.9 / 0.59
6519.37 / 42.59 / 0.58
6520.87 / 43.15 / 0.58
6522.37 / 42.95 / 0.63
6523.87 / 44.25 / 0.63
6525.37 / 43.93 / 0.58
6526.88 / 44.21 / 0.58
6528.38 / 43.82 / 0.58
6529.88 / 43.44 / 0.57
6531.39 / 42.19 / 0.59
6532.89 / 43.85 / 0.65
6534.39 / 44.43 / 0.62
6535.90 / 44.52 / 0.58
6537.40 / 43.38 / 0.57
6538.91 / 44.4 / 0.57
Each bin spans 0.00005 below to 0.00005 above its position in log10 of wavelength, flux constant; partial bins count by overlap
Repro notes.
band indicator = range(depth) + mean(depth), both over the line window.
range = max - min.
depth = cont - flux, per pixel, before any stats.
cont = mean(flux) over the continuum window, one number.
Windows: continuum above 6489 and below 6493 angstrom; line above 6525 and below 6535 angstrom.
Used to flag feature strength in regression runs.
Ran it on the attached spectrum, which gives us 1.4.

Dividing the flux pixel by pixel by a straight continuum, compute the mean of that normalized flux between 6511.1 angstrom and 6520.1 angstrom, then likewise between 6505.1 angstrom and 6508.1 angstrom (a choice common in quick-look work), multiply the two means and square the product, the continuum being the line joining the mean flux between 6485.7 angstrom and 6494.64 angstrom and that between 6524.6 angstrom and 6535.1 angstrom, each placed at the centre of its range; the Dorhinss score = 1.06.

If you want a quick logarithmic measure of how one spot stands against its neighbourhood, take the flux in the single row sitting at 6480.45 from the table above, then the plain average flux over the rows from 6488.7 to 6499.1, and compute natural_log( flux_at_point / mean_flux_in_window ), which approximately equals 0.11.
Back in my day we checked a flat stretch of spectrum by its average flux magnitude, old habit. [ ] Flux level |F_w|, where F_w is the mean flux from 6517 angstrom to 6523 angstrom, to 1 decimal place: 42.6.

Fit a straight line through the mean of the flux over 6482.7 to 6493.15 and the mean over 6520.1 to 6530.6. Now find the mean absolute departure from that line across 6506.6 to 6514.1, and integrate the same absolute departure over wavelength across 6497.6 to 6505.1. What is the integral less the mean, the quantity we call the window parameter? 12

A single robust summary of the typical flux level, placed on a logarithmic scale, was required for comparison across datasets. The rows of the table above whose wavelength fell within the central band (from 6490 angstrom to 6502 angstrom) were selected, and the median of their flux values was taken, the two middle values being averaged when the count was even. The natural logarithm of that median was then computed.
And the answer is 3.68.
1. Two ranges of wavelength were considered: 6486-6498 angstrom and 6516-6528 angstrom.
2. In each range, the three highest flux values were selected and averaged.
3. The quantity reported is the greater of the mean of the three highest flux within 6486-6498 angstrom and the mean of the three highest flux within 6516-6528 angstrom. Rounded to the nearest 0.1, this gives 44.5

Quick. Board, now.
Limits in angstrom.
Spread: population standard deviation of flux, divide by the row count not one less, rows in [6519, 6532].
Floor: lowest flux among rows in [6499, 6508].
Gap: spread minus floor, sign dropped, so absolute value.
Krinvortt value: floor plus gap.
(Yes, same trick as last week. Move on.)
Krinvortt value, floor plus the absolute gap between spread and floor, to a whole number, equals 79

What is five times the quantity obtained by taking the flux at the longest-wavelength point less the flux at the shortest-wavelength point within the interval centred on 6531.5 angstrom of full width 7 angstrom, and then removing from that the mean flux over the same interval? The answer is -215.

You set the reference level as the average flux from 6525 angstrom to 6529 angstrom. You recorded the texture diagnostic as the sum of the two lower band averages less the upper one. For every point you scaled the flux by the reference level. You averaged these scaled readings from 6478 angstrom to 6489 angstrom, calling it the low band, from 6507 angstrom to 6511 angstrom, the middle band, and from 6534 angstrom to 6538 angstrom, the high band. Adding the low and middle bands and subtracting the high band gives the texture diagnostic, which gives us 0.970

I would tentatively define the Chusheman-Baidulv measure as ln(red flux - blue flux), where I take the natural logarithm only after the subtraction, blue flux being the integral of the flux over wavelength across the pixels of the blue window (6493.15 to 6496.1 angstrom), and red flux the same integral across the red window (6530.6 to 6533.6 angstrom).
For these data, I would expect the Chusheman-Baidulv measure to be 3.3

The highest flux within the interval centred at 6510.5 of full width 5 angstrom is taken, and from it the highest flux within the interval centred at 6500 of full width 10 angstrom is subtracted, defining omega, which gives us 0.2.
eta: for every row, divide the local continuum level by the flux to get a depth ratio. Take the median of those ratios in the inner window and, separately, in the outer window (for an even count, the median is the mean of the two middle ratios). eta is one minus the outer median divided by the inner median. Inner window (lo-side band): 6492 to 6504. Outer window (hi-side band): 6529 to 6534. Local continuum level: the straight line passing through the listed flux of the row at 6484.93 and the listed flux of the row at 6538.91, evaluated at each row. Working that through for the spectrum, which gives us 0.08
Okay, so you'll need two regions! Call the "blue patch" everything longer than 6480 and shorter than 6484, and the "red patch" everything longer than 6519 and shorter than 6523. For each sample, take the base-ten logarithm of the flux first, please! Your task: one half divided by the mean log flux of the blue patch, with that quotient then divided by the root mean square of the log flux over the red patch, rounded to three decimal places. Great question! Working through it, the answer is 0.188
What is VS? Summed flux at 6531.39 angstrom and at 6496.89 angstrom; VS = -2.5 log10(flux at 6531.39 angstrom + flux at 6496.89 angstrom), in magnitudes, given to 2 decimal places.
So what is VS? -4.76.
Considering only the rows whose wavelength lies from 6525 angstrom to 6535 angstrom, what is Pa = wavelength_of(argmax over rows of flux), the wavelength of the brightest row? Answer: 6534.39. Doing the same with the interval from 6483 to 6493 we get 6484.93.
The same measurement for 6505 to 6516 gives 6511.86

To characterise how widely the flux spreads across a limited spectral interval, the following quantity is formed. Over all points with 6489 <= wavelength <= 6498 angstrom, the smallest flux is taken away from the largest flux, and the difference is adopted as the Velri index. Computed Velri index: 9.6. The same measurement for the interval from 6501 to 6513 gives 1.6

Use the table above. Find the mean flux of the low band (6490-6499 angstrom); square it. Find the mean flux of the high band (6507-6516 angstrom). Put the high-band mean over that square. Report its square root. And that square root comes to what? 0.170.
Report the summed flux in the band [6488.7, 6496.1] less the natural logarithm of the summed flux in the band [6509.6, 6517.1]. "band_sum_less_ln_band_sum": 192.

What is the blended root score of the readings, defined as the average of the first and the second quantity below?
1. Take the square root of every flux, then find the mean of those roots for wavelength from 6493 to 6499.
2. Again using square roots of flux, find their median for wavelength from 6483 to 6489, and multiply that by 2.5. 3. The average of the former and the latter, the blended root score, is 11.2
